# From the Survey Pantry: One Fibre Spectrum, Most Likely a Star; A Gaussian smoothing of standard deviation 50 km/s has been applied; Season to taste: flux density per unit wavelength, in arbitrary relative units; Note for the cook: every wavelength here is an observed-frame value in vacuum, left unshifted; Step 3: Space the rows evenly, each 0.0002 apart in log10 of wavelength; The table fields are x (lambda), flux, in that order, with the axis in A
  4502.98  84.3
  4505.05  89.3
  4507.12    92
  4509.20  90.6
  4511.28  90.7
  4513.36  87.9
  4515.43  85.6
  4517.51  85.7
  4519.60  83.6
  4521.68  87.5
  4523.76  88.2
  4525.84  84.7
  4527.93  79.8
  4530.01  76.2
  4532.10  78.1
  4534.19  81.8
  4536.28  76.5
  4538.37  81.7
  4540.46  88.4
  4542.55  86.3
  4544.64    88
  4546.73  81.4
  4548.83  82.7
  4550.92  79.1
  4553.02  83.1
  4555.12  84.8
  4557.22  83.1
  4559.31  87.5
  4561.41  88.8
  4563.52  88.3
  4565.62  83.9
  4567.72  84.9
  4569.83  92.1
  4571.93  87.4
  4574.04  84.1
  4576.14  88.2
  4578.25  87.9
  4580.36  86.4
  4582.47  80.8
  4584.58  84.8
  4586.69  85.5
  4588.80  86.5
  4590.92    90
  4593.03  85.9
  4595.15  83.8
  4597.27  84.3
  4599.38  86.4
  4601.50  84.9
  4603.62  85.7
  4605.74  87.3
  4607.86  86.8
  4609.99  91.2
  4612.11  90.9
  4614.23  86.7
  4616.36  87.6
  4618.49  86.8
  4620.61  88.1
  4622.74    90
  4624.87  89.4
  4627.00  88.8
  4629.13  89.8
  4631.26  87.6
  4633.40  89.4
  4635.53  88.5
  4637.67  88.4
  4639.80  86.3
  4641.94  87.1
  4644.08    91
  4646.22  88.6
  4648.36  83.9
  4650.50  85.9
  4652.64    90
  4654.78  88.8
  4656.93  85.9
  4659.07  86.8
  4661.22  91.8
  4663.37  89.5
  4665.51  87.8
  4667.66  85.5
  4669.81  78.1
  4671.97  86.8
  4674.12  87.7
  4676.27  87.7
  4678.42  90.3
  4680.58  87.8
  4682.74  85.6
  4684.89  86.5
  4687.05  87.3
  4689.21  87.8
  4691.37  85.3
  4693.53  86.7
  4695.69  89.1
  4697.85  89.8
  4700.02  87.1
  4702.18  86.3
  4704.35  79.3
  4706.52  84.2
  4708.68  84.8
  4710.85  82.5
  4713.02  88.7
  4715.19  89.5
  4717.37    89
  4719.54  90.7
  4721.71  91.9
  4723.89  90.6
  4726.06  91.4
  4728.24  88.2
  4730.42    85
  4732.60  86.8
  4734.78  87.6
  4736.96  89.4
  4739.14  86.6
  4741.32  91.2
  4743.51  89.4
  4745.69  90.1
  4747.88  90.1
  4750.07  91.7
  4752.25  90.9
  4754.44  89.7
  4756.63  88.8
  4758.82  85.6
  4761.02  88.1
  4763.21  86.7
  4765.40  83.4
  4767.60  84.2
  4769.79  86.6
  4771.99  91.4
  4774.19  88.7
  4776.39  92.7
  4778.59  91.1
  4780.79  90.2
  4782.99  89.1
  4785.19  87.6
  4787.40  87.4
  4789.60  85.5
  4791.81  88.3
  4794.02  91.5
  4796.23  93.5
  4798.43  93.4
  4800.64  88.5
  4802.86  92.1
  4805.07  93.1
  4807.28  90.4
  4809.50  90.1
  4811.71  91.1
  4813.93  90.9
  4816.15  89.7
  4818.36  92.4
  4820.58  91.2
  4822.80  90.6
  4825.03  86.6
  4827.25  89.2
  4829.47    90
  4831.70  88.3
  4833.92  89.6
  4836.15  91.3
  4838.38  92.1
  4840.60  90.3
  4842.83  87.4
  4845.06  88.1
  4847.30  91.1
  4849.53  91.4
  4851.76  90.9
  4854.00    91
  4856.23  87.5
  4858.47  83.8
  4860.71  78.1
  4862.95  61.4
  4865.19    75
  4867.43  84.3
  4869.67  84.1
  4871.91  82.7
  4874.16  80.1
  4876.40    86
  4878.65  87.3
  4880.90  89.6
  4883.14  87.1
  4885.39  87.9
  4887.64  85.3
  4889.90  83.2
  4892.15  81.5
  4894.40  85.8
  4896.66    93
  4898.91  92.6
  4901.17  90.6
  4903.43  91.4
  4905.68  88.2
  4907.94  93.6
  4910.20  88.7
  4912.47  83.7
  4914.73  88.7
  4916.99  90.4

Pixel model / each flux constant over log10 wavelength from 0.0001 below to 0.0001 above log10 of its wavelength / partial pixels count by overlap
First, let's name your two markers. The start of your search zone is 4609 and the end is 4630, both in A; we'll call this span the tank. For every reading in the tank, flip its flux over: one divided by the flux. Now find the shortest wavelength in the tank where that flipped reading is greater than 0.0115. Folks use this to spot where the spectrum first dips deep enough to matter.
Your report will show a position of 4614.23 A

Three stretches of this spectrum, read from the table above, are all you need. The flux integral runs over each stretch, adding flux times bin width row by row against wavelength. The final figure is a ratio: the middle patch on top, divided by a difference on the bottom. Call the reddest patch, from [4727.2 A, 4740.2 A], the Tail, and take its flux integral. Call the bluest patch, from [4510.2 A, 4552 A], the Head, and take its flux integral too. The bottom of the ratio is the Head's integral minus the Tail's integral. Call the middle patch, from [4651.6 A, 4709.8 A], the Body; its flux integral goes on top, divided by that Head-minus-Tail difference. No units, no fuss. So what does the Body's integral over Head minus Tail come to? 2.1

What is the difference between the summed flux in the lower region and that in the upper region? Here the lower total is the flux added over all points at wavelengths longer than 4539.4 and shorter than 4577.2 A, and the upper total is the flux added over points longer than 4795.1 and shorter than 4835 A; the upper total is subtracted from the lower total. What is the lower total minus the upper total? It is -89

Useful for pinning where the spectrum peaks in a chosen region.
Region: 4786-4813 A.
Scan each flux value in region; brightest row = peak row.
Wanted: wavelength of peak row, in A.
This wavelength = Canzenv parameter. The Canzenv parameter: 4796.23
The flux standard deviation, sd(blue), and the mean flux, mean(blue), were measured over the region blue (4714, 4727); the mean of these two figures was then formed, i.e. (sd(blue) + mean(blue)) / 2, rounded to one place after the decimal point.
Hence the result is 45.8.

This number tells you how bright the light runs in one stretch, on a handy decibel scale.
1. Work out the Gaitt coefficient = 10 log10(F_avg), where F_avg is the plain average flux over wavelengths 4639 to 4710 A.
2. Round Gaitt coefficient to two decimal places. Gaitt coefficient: 19.39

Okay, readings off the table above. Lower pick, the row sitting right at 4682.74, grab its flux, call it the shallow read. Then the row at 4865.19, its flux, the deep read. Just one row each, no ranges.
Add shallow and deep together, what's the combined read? 161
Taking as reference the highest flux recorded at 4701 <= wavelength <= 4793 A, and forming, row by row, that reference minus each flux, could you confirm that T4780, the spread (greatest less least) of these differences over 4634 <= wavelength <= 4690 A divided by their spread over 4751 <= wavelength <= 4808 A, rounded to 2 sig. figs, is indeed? 1.4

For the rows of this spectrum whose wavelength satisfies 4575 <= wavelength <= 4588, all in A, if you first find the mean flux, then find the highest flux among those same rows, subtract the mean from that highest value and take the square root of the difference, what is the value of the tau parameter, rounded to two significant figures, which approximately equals 1.6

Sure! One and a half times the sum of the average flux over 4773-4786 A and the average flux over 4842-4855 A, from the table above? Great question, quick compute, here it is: 270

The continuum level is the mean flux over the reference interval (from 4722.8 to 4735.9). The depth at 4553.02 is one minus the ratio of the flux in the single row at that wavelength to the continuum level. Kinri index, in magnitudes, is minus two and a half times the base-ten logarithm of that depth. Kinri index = 3.1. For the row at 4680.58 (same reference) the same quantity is 5.7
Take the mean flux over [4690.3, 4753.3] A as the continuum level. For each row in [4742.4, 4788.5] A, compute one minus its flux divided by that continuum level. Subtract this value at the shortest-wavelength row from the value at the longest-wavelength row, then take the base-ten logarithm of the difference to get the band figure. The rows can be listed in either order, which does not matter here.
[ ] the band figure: -1.64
